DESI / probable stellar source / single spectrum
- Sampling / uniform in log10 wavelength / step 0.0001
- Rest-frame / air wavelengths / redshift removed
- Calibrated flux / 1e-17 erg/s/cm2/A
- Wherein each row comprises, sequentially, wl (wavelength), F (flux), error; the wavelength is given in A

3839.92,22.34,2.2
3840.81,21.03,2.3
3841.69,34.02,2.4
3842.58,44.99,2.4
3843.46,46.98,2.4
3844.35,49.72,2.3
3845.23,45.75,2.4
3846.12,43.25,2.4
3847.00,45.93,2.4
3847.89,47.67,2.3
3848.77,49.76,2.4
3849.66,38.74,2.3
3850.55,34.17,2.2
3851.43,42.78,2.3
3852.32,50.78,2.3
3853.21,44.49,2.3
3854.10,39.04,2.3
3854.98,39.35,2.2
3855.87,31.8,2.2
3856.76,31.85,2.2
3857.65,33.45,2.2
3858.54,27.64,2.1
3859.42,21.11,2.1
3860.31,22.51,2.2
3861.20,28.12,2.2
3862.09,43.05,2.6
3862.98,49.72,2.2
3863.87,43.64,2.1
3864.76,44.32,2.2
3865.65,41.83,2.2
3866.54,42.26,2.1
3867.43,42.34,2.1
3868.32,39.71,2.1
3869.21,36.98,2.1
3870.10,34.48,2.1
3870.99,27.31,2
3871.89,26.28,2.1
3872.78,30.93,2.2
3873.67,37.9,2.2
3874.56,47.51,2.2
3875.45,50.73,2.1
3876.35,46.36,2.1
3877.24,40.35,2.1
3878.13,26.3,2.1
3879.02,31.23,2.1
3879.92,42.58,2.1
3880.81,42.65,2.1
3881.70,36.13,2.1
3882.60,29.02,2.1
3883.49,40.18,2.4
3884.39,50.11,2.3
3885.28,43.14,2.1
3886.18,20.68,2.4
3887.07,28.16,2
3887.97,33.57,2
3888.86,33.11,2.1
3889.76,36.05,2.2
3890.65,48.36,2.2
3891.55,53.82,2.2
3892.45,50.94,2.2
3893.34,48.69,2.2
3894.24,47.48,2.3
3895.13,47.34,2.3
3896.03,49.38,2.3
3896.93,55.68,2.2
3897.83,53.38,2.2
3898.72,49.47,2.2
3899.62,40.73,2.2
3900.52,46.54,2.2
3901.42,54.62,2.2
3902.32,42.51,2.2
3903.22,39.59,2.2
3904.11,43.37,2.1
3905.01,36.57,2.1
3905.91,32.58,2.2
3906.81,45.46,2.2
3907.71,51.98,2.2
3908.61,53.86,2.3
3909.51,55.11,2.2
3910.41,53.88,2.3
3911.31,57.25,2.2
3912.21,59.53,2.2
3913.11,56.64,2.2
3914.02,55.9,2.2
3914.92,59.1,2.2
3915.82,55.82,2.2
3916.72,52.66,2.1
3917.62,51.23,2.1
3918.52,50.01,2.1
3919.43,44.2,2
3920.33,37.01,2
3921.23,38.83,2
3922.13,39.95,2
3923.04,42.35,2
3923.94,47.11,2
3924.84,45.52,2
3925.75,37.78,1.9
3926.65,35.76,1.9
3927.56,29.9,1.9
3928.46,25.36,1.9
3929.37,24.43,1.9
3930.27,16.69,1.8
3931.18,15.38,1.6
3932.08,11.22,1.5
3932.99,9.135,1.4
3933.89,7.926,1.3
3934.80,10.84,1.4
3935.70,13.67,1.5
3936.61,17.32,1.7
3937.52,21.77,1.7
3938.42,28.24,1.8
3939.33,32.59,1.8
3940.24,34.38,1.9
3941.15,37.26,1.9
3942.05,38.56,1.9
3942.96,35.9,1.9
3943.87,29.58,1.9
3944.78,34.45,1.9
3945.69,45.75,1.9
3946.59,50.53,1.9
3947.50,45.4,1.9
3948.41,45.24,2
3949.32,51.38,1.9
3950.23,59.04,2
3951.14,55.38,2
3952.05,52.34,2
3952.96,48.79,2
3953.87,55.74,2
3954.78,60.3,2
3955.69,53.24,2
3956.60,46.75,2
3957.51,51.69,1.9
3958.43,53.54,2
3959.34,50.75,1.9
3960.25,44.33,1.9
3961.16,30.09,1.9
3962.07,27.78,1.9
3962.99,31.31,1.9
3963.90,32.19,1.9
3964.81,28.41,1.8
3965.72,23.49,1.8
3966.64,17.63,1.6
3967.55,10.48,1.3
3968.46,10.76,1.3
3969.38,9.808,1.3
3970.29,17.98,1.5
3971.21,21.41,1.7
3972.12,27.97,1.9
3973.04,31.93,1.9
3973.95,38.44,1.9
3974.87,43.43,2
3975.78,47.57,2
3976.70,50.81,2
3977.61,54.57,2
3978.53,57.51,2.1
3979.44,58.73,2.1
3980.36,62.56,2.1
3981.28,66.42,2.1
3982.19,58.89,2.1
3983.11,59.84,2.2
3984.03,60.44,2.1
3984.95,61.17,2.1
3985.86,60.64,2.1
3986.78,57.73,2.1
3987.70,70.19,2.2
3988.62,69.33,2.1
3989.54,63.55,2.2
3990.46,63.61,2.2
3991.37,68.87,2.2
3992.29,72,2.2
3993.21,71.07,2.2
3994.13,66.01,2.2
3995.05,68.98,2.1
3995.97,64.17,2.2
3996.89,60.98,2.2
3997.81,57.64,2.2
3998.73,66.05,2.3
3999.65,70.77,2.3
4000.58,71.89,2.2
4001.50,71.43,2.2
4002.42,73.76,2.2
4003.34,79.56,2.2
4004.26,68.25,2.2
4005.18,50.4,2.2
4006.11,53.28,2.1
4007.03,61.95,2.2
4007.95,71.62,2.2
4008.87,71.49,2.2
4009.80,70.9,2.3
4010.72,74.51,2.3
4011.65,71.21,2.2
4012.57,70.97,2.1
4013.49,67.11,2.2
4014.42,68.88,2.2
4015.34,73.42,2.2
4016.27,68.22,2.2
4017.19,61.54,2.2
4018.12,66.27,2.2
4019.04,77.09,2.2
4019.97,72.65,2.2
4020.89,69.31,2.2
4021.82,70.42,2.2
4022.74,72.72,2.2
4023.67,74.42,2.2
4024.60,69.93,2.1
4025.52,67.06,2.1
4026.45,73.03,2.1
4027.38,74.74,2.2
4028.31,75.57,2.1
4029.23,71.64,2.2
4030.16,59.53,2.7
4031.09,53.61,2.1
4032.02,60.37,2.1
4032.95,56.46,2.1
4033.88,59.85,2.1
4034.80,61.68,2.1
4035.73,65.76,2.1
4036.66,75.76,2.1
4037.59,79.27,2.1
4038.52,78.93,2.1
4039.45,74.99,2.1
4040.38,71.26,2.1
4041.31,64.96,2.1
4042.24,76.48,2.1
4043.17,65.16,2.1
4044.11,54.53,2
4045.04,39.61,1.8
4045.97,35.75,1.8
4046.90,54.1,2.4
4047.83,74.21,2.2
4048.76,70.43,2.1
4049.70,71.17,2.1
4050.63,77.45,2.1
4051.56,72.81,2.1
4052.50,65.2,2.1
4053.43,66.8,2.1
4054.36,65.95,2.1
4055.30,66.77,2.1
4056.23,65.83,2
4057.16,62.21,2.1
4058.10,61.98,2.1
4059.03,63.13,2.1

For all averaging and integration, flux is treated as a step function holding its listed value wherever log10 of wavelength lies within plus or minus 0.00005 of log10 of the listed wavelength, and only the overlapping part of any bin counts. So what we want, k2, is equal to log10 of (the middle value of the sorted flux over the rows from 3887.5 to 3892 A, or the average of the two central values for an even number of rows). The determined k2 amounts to 1.56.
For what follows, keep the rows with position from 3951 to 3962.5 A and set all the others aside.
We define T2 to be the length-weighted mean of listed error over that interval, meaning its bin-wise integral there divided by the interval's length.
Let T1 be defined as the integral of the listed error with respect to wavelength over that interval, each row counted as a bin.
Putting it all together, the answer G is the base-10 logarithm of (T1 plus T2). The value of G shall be 1.39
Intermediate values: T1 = 23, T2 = 1.96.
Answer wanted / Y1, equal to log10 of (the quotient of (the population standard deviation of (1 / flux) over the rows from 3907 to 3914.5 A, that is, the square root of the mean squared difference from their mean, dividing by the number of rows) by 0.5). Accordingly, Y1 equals -2.85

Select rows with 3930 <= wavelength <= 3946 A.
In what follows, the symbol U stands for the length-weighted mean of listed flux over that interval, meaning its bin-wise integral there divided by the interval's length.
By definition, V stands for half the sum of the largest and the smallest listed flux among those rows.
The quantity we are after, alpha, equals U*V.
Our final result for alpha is 654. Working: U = 24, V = 27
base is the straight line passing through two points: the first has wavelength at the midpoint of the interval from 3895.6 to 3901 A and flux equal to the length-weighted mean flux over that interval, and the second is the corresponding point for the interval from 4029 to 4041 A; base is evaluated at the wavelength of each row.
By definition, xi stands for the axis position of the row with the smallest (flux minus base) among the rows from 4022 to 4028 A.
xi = 4025.52 A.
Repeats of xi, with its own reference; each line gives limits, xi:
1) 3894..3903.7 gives 3903.22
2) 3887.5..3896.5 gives 3888.86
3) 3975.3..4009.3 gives 4005.18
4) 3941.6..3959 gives 3943.87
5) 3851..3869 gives 3859.42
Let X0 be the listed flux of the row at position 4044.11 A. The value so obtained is 54.53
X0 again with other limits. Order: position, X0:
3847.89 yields 47.67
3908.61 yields 53.86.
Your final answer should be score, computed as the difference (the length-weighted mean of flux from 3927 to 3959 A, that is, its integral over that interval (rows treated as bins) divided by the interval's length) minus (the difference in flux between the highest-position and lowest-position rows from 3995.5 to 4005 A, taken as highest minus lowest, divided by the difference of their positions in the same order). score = 35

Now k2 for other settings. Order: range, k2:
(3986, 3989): 1.84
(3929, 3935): 1.05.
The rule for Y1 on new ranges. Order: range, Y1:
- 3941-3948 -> -2.07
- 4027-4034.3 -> -2.41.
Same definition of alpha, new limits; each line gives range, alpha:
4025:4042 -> 4529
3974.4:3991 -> 3371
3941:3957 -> 2121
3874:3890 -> 1345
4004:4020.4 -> 4318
